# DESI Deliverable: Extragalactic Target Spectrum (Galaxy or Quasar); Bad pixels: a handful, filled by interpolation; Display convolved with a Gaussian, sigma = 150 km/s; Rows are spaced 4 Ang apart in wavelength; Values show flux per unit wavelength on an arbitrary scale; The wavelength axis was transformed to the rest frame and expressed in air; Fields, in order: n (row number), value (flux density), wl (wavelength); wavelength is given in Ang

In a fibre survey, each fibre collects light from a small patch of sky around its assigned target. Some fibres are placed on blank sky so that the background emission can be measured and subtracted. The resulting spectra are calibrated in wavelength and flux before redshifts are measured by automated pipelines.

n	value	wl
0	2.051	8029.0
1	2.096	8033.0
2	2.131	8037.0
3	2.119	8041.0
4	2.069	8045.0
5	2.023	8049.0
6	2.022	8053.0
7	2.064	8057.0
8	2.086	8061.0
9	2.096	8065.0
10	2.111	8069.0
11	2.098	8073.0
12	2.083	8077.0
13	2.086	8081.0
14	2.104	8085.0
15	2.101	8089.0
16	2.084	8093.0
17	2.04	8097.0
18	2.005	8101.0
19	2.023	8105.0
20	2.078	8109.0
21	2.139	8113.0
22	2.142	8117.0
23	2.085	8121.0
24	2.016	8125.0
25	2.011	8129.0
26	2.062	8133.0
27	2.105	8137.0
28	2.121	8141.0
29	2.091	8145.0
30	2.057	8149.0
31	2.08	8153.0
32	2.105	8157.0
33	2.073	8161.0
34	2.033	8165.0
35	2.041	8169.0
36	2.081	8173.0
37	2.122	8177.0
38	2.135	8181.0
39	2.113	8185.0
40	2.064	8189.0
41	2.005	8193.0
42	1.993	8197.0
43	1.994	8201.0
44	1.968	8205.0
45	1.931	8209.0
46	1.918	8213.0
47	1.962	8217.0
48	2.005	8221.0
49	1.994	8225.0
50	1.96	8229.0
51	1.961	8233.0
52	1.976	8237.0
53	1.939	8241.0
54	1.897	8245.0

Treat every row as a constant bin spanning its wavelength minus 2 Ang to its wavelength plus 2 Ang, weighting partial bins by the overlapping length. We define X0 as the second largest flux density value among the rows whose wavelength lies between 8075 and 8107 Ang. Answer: 2.101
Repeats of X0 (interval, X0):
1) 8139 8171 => 2.105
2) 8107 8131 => 2.139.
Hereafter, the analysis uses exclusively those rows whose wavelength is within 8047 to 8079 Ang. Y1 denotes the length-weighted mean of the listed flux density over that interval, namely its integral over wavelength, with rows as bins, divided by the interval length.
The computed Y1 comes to 2.07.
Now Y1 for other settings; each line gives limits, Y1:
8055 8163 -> 2.08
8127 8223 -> 2.04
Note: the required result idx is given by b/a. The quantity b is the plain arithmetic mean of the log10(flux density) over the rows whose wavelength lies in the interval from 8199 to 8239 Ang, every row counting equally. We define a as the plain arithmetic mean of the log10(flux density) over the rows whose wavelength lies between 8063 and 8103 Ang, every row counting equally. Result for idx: 0.92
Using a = 0.318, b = 0.294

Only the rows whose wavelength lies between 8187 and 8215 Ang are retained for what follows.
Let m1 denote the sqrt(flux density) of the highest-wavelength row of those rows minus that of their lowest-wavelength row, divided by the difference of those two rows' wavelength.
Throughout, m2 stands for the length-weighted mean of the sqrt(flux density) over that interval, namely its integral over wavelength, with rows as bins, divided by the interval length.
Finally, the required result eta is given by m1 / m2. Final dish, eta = -0.0015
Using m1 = -0.0022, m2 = 1.41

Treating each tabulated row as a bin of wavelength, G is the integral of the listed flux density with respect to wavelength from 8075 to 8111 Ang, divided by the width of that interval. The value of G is 2.07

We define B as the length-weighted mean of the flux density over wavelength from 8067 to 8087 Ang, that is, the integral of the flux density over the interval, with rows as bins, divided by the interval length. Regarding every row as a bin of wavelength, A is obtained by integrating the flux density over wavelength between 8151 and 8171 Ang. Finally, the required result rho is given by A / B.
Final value 19.7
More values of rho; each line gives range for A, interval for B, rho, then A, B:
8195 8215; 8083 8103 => 19.0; 39.2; 2.067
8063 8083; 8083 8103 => 20.3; 41.9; 2.067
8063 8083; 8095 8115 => 20.4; 41.9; 2.057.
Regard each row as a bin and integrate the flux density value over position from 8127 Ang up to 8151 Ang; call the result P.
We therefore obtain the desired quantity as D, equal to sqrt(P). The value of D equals 7.06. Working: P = 49.79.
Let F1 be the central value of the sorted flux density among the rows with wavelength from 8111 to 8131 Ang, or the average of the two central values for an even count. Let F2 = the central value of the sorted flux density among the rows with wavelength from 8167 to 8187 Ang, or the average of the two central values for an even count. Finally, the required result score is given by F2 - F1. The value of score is 0.03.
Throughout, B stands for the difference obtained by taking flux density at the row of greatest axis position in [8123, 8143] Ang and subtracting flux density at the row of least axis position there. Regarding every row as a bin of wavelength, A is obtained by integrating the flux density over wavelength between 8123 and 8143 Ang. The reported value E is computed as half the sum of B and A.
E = 21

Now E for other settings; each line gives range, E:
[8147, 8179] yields 33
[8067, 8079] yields 13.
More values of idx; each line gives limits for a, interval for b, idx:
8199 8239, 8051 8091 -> 1.09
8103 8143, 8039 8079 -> 1.00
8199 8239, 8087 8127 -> 1.08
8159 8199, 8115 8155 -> 1.01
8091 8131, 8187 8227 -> 0.95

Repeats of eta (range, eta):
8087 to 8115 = 0.0004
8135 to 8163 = -0.0003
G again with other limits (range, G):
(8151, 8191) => 2.08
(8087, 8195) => 2.07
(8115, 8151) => 2.08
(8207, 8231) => 1.96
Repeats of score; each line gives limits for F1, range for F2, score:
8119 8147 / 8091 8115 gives -0.03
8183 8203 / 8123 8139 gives 0.03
